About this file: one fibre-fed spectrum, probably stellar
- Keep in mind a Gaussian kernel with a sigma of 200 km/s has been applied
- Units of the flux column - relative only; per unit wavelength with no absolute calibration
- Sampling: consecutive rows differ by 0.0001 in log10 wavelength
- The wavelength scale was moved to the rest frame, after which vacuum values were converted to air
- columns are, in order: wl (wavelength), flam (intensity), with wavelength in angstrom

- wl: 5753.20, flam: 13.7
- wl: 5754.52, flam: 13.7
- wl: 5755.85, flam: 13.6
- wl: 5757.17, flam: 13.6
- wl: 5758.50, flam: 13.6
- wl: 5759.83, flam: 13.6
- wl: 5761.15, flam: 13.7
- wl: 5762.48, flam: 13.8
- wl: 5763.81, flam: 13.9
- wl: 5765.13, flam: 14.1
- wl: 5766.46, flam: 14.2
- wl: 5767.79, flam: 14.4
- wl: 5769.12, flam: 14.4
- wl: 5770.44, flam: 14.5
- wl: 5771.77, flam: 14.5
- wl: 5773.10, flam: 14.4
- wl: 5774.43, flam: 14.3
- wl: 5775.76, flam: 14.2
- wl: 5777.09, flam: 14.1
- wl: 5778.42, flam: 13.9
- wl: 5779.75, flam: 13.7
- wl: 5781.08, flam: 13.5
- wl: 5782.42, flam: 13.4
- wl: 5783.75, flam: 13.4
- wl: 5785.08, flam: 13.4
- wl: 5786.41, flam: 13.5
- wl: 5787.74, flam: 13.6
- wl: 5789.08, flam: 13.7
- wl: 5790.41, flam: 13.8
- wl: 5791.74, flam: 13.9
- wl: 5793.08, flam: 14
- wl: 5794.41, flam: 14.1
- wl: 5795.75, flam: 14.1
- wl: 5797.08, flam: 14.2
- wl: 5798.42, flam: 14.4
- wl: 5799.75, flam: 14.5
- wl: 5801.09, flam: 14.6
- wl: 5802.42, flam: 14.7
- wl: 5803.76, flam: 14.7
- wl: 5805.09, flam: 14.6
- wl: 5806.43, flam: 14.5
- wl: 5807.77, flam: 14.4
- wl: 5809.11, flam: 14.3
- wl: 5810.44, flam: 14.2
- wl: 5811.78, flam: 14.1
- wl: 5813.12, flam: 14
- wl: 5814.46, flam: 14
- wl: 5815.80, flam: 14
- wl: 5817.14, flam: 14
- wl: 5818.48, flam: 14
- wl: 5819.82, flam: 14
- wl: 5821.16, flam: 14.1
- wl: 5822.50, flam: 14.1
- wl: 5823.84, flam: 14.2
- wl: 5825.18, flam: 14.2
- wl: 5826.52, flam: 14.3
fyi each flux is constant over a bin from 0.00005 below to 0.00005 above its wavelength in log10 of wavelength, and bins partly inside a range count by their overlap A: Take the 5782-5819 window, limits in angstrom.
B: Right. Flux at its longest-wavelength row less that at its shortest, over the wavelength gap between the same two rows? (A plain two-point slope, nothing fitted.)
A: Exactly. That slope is 0.02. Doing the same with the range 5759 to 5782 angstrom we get 0.00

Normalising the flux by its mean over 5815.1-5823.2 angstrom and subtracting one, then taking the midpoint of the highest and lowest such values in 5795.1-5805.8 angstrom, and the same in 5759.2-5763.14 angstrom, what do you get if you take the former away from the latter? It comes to -0.05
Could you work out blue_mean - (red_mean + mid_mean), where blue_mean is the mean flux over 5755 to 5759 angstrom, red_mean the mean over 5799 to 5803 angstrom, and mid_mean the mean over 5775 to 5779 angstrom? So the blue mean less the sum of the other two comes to -15.1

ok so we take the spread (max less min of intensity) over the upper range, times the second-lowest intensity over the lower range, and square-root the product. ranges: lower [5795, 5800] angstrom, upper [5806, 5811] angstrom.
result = 2.1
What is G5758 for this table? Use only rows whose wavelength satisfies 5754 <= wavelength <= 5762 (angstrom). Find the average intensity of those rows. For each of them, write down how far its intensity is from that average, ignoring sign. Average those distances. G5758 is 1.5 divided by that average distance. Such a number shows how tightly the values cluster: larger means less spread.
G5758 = 34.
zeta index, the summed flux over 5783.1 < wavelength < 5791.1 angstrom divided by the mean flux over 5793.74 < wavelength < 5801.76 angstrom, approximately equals 5.7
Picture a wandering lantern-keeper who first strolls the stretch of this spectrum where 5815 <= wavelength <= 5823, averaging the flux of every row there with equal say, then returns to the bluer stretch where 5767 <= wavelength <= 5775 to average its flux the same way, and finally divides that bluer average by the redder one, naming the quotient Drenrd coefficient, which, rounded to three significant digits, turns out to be 1.03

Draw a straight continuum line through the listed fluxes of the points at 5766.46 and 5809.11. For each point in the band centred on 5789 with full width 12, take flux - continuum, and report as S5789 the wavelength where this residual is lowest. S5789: 5785.08 angstrom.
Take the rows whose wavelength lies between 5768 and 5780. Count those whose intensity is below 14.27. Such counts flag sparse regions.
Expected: 4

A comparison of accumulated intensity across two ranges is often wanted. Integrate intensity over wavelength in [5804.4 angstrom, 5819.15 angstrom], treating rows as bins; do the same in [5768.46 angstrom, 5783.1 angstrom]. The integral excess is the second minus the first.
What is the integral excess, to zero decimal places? -3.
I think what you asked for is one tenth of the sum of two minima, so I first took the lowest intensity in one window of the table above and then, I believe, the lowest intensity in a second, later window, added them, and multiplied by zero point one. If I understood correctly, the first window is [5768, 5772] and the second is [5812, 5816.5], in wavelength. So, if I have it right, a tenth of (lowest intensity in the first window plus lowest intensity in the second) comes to 2.84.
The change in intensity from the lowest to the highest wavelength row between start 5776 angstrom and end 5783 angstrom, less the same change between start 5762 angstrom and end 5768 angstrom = -1.3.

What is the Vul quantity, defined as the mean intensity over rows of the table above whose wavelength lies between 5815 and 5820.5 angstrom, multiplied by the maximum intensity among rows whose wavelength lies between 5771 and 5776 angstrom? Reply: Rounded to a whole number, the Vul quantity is 203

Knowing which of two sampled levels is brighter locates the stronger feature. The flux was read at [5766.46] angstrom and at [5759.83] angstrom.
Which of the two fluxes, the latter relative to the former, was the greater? 14.20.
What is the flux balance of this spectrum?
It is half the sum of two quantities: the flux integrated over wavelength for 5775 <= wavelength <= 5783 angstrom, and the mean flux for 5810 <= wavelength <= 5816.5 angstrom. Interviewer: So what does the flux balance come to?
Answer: 62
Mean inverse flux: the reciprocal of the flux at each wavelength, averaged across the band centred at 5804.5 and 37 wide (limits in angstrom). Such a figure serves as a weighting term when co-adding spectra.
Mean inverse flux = 0.0707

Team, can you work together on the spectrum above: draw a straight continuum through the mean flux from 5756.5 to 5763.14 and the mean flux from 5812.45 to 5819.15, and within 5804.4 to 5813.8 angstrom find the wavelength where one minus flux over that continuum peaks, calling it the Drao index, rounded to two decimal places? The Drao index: 5813.12 angstrom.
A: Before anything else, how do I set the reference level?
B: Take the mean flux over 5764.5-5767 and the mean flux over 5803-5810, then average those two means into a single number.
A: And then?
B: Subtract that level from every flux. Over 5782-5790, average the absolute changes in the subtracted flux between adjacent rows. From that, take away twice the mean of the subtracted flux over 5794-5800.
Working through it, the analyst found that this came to 0.19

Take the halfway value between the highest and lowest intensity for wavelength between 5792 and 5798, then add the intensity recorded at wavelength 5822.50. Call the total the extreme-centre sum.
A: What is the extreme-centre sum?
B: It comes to 28.2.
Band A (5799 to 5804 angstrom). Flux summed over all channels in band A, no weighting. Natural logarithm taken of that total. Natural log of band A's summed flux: 4.07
